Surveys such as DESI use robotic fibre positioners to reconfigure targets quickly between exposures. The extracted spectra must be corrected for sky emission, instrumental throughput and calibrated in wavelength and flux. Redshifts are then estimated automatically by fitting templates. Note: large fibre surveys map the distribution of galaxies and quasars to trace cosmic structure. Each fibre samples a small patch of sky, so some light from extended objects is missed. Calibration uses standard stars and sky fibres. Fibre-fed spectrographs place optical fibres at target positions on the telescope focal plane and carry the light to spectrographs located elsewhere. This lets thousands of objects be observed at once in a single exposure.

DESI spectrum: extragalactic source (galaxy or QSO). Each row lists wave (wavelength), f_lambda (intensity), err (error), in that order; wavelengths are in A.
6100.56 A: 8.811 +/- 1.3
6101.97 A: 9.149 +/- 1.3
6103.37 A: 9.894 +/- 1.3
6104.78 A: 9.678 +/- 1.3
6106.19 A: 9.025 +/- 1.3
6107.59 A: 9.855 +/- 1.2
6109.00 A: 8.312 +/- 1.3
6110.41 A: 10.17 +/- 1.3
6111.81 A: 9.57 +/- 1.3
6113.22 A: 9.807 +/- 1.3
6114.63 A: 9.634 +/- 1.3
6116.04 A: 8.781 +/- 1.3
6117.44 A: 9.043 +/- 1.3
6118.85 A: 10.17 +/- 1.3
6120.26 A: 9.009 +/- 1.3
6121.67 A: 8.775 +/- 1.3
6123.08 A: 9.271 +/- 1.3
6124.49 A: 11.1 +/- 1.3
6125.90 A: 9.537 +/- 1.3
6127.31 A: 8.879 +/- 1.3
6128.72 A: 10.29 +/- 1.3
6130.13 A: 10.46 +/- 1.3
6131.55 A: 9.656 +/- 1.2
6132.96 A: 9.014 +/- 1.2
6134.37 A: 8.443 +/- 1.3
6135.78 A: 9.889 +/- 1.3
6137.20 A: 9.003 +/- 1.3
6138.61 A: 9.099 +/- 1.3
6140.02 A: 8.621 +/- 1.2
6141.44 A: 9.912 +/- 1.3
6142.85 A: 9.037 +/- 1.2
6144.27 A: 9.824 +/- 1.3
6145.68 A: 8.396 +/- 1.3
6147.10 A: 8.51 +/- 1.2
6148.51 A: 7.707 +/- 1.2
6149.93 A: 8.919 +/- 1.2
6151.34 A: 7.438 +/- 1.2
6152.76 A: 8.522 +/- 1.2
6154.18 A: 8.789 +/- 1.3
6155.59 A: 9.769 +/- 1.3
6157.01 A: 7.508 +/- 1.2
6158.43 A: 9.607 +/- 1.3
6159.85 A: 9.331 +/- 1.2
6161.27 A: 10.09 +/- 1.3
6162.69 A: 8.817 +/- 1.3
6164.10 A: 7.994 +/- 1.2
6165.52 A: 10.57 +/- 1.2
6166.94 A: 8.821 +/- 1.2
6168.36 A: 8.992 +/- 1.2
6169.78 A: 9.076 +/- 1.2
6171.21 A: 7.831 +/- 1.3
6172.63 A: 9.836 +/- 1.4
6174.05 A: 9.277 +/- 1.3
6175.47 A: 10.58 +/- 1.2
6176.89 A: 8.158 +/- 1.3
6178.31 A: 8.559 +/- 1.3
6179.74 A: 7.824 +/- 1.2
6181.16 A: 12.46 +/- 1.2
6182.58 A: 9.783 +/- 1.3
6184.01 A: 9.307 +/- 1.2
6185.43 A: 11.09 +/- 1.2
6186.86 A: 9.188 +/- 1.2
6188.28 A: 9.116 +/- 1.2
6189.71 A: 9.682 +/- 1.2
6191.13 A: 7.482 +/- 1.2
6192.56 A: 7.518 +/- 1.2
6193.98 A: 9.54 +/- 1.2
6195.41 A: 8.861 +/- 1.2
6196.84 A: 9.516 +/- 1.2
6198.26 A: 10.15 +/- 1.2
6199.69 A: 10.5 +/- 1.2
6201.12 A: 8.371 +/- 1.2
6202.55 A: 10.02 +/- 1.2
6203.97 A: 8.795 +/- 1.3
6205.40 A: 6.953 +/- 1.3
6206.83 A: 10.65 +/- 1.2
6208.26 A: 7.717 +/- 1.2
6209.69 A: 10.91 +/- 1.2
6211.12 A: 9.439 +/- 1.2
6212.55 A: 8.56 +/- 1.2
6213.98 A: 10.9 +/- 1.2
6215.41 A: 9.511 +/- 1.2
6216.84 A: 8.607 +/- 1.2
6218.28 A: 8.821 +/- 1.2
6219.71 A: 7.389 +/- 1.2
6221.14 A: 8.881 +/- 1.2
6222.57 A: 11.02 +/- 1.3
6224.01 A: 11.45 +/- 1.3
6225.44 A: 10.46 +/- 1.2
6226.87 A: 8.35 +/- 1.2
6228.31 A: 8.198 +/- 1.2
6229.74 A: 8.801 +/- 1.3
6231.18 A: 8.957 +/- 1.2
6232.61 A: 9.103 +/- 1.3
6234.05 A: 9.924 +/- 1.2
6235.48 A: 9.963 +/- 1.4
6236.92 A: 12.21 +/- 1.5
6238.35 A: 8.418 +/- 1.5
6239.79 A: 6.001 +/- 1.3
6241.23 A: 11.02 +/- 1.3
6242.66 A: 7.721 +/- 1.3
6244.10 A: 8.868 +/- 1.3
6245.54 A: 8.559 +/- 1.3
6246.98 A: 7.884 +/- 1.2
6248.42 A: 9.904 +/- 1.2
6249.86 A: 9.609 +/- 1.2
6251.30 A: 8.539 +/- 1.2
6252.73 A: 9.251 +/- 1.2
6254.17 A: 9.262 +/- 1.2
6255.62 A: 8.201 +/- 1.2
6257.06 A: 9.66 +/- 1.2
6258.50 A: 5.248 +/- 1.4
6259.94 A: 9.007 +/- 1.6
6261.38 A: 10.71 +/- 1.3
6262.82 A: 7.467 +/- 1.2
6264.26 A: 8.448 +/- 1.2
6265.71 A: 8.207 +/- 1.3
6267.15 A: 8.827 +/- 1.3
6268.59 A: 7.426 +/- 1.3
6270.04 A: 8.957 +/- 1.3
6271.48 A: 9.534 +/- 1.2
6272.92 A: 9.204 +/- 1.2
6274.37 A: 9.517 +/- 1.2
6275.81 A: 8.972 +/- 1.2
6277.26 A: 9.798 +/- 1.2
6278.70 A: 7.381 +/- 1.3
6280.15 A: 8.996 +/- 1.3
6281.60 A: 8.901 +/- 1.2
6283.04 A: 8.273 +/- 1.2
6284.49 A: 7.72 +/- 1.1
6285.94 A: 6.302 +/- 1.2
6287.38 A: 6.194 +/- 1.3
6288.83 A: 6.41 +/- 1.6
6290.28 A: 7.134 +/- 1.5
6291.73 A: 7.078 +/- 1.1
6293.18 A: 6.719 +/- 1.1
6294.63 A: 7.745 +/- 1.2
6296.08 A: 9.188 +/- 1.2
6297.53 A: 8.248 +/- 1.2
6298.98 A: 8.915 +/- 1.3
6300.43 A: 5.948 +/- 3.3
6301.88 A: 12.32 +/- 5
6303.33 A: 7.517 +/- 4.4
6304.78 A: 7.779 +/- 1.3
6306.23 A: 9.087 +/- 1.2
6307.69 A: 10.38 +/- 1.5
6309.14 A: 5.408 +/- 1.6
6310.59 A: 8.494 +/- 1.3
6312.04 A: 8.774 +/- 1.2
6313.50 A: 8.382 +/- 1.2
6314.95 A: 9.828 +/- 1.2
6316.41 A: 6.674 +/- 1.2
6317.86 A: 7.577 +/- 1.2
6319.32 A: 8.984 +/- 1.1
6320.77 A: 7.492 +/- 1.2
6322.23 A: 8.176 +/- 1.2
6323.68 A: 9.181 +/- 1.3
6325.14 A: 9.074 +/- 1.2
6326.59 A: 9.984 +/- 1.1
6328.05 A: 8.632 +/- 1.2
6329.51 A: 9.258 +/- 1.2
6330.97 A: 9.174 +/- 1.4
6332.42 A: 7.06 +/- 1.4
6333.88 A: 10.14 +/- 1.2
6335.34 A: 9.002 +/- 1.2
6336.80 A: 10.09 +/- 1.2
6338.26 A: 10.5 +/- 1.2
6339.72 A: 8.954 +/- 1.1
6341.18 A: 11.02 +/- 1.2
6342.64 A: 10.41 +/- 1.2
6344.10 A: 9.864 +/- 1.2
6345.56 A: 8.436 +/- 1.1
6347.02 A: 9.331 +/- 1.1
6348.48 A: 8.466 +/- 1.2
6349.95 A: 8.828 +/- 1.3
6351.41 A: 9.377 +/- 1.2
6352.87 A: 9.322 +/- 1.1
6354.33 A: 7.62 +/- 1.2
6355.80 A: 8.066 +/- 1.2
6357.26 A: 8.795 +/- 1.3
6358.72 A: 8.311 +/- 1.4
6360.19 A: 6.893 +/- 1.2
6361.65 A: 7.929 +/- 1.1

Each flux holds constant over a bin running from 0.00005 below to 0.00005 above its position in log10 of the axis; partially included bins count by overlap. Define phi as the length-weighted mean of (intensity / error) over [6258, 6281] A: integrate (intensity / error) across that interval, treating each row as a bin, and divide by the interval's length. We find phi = 6.81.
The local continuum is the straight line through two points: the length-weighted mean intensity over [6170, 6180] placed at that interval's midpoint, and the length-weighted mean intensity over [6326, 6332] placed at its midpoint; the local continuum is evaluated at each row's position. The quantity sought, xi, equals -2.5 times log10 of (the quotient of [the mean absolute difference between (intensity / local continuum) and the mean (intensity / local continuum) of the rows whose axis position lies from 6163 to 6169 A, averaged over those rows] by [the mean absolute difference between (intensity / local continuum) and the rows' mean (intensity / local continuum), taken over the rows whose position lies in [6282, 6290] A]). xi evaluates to 0.09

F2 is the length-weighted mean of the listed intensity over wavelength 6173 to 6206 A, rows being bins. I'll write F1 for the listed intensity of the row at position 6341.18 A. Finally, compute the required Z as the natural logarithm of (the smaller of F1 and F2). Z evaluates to 2.23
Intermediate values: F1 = 11.02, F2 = 9.26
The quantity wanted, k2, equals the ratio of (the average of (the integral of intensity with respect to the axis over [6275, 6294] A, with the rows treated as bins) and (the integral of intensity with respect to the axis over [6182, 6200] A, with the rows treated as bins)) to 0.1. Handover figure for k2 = 1571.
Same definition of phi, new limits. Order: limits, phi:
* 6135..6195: 7.32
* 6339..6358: 7.72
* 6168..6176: 7.30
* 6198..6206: 7.41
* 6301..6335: 6.46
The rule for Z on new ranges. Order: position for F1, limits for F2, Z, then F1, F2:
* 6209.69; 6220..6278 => 2.20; 10.91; 9.03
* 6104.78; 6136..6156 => 2.18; 9.678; 8.84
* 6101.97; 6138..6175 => 2.19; 9.149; 8.94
